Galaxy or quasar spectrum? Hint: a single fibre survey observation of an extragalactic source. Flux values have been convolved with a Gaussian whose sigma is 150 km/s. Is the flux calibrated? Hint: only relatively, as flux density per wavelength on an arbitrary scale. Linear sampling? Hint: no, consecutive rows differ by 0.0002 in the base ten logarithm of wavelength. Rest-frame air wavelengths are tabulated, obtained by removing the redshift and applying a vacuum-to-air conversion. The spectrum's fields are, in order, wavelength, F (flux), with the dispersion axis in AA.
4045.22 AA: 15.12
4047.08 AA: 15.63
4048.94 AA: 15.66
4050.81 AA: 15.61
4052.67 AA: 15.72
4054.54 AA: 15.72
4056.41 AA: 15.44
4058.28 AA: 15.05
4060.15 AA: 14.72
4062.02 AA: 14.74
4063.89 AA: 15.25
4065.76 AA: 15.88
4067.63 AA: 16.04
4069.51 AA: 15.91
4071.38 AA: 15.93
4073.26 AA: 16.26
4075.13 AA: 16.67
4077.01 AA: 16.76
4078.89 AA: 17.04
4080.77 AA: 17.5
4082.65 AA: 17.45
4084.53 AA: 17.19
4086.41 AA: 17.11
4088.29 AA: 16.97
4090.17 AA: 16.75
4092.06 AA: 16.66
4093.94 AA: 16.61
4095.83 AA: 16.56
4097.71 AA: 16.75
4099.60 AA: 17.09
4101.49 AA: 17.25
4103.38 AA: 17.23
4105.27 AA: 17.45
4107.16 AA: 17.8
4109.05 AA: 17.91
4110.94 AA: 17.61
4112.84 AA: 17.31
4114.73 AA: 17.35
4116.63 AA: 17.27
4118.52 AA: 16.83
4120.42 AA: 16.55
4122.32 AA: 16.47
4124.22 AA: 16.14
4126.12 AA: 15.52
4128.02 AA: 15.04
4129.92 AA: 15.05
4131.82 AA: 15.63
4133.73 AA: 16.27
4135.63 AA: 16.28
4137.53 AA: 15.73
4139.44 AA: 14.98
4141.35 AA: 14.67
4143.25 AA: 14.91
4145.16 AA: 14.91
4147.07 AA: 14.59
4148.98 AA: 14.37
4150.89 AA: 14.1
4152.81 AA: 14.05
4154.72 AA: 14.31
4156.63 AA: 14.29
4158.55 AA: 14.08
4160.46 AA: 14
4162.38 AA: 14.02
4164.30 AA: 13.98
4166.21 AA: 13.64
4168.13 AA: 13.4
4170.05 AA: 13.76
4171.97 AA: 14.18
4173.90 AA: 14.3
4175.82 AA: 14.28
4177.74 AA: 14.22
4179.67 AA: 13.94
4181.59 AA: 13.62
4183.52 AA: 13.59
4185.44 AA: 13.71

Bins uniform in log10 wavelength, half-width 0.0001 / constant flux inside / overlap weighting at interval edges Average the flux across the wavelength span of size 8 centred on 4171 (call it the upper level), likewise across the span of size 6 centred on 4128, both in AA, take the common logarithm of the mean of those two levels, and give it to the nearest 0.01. 1.16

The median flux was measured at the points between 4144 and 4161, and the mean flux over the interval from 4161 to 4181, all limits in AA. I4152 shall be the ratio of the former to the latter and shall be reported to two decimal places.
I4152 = 1.02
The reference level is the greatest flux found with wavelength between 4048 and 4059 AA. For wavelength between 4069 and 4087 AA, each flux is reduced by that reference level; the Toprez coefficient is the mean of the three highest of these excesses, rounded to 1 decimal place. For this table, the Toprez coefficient 1.7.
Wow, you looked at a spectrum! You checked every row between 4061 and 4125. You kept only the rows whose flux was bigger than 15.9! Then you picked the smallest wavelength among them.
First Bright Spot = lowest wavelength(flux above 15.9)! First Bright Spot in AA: 4067.63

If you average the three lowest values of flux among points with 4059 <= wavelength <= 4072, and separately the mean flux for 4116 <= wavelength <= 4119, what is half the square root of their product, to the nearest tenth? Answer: 8.0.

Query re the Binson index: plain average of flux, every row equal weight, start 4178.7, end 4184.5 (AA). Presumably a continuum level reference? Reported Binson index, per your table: 13.7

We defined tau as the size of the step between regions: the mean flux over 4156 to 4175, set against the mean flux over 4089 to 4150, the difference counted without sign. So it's 2.3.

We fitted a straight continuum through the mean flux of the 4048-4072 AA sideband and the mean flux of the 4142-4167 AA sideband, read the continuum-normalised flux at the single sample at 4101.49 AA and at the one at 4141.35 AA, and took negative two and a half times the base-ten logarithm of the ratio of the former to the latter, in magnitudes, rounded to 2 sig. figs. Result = -0.14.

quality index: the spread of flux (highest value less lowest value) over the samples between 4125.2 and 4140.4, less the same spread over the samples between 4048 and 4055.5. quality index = 1.19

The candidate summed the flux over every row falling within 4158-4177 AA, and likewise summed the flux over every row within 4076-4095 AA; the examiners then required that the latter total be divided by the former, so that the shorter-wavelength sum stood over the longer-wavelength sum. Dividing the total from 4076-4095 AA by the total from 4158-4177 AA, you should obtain 1.22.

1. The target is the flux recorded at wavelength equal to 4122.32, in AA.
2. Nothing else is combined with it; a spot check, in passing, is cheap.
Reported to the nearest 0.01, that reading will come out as 16.47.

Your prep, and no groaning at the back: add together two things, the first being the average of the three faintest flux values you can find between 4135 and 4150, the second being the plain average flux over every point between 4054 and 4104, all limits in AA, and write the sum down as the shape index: 30.9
